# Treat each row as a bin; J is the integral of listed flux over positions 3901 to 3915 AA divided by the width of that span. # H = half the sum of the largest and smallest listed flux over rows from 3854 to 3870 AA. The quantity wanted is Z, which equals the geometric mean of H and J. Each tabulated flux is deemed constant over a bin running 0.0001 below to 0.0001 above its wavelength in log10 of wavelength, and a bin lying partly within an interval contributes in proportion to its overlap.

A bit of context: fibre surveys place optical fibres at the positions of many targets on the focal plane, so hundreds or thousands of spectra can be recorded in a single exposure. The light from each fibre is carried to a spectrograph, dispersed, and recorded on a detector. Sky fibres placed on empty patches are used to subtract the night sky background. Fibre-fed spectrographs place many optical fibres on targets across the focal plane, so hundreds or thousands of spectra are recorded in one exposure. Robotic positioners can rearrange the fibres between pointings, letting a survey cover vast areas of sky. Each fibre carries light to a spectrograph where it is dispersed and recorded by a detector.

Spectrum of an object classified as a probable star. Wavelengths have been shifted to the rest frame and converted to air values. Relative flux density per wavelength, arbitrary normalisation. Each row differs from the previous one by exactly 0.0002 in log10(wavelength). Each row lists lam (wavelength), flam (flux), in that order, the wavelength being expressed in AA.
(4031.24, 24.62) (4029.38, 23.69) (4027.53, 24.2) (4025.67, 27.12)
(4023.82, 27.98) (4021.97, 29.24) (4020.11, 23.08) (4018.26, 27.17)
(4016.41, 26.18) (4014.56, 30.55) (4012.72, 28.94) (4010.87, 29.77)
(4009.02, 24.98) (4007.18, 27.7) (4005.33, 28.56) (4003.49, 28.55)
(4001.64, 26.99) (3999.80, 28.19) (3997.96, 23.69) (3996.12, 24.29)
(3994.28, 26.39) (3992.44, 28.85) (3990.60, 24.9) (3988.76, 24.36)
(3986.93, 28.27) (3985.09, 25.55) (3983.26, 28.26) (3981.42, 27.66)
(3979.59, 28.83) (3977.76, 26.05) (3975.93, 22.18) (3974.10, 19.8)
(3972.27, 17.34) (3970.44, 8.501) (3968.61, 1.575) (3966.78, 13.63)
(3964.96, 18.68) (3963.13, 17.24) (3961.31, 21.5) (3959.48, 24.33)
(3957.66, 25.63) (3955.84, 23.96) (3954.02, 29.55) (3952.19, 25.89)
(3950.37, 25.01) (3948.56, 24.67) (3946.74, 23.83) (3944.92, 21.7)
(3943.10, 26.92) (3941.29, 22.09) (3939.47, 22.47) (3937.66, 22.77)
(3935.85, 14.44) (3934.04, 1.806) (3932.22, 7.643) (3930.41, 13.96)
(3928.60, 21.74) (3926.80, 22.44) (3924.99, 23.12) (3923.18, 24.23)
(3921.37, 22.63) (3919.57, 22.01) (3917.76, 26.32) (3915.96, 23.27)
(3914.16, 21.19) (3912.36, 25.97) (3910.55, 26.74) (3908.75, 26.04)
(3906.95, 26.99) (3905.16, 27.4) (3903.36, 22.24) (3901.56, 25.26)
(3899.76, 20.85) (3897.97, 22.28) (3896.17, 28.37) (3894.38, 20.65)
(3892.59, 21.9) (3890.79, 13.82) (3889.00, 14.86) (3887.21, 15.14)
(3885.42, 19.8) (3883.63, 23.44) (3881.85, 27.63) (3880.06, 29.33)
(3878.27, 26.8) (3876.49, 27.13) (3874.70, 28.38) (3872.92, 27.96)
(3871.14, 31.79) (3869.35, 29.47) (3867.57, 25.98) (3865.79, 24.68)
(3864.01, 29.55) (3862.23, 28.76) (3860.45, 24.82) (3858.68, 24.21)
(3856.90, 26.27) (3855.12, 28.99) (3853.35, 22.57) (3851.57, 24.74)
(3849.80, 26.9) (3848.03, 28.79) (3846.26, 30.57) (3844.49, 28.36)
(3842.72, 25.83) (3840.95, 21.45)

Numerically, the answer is 26.0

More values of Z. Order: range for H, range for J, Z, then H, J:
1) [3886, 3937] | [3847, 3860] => 19.8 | 15.1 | 26.1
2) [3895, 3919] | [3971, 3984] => 24.2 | 24.6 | 23.8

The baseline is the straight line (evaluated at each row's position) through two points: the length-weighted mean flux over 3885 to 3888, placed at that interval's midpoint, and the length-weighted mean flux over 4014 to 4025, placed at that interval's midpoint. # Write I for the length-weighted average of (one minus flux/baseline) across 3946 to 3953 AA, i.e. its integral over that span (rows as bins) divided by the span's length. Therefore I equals -0.13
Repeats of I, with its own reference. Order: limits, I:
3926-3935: 0.34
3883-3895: -0.06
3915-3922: -0.20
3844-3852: -0.97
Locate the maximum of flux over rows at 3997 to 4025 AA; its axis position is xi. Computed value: 4014.56 AA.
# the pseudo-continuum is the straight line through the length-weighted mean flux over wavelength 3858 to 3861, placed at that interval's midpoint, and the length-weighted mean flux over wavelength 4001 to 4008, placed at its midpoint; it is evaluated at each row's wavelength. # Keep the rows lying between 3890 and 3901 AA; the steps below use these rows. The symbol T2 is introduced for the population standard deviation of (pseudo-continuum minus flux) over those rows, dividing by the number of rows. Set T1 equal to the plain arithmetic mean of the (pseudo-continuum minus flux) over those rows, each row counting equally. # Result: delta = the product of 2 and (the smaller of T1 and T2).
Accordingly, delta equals 8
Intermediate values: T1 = 4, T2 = 4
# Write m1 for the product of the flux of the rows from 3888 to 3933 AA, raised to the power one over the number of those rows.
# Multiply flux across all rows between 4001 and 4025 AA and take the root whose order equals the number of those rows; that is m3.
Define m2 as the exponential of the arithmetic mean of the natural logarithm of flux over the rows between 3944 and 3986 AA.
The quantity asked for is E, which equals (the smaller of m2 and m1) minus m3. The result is -8.0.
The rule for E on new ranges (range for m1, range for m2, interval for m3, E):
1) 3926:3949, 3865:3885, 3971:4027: -10.0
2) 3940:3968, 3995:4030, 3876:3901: 0.9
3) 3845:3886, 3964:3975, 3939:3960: -14.3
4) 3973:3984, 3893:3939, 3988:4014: -7.1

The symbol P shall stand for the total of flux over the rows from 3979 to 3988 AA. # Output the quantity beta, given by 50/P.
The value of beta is 0.361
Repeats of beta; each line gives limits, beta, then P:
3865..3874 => 0.357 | 140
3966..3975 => 0.822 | 61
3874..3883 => 0.359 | 139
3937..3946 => 0.431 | 116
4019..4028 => 0.380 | 132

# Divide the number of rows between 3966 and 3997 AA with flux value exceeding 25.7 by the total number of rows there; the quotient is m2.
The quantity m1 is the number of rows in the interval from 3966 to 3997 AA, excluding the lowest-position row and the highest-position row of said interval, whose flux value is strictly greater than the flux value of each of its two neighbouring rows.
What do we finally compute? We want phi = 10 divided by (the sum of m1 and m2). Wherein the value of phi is 2.27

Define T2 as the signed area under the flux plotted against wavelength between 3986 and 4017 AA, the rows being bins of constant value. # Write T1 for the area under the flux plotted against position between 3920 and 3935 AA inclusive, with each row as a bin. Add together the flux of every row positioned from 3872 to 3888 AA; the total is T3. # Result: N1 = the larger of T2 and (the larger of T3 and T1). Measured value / 841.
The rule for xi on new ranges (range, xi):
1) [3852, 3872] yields 3871.14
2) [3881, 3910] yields 3896.17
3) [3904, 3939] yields 3905.16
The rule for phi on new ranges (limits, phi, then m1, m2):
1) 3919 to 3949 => 3.27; 3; 0.1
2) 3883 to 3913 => 1.87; 5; 0.4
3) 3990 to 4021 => 1.49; 6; 0.7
